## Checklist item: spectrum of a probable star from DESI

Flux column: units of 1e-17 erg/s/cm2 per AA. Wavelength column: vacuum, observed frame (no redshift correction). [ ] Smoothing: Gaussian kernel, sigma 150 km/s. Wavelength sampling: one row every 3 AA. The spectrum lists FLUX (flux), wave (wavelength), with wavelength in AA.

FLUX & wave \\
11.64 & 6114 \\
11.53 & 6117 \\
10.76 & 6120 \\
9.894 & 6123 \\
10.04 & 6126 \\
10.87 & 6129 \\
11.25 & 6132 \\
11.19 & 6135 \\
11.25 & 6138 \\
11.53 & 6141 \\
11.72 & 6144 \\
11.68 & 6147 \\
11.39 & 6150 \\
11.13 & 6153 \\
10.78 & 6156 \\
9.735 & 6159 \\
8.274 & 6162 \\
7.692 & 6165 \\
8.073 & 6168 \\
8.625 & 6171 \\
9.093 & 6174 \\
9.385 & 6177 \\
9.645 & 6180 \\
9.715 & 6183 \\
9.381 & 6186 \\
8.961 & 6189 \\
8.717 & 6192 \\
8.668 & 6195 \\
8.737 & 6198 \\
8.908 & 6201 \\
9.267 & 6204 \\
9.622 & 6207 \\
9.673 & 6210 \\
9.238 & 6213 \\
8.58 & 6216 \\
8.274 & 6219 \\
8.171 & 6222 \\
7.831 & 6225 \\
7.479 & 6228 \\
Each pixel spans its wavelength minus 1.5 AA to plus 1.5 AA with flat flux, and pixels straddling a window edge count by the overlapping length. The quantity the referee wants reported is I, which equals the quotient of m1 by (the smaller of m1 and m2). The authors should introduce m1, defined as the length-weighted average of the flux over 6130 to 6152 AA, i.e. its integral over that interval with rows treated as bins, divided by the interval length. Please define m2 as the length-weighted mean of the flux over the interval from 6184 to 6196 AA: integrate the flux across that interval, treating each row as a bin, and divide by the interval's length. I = 1.27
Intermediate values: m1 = 11.4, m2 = 9.0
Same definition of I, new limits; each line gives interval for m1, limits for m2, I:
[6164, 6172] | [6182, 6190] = 1.00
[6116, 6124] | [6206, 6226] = 1.22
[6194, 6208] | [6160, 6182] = 1.03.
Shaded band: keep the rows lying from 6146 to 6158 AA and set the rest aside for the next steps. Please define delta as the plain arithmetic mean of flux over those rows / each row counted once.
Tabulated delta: 11.2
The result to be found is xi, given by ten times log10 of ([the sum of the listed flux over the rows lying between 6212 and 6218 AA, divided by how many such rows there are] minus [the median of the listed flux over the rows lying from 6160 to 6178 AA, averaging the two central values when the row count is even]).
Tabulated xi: -3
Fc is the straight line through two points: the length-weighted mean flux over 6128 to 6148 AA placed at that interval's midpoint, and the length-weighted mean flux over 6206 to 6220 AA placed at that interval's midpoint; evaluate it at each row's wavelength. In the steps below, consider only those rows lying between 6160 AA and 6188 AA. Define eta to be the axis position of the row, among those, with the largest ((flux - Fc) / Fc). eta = 6183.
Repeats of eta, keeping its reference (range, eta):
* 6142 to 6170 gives 6147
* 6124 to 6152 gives 6147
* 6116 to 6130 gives 6117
